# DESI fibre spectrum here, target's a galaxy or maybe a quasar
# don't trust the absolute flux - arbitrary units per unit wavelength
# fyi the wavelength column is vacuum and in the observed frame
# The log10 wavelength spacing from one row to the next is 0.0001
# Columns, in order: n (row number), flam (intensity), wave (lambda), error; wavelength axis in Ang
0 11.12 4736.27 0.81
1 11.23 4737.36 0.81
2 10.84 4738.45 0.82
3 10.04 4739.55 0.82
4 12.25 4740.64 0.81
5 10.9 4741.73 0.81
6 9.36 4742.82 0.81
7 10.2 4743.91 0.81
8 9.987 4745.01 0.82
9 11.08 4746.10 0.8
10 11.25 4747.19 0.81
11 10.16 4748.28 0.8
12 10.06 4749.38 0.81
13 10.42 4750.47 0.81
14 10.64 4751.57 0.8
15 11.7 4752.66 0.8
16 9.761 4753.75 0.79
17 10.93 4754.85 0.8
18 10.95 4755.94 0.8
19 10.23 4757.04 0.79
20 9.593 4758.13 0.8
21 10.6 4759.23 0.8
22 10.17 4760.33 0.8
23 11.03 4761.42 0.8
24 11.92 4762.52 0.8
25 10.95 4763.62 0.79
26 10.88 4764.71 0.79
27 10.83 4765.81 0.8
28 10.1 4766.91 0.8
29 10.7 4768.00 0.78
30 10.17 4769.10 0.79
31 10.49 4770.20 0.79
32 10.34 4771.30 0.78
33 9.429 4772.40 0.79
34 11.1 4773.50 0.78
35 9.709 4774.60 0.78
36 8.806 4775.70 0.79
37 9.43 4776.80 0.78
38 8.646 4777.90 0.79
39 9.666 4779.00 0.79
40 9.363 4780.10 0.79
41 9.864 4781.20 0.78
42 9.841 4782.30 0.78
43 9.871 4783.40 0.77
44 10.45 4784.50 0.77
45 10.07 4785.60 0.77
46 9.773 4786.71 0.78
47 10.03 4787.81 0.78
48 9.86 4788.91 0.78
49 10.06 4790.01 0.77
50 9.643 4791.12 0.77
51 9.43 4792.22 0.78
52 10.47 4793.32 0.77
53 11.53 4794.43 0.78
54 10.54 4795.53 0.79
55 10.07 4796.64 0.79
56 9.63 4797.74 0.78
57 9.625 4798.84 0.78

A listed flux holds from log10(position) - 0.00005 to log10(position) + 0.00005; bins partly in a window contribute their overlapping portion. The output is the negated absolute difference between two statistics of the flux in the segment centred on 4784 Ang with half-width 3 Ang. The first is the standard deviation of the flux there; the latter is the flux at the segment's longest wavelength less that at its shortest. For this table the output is -0.3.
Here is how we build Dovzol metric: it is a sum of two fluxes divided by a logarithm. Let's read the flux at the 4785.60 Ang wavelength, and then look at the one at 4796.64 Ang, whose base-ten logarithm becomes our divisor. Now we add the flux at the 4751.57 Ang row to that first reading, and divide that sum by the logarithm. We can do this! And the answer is 20.6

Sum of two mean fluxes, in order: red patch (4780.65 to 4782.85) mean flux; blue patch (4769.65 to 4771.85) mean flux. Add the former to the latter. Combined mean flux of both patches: 20.3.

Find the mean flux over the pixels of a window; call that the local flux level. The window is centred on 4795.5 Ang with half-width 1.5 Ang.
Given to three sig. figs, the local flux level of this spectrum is 10.7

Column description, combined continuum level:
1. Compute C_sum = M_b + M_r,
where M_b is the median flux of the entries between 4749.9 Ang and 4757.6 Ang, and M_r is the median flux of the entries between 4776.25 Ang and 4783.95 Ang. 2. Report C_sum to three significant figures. 20.3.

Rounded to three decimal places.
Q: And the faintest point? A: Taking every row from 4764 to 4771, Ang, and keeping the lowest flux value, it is 10.100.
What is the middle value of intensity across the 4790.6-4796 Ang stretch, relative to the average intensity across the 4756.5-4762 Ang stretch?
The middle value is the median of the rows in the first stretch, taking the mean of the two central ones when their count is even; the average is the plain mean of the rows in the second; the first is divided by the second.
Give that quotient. 1.01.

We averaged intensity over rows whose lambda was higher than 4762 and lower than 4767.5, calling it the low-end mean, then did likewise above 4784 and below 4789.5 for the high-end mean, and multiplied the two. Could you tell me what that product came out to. 110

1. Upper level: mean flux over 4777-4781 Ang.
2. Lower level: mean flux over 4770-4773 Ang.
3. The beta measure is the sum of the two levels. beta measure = 19.3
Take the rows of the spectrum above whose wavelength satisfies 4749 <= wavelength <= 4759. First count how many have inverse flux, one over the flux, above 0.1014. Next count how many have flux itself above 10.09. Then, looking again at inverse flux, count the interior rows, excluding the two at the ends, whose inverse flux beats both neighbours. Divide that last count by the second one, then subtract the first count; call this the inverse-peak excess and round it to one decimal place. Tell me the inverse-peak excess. -1.8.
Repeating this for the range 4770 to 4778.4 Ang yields -4.3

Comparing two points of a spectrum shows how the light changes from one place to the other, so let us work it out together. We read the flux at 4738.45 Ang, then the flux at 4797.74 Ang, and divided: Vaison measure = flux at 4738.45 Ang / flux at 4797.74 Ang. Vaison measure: 1.13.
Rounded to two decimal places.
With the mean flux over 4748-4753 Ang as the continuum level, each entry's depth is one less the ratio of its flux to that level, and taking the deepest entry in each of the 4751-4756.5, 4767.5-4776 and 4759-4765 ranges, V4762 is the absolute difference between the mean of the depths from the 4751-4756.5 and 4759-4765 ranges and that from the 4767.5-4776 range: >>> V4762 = 0.11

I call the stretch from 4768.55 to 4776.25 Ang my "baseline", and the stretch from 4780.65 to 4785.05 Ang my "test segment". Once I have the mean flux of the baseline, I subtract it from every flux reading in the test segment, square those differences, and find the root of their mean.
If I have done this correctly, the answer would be 0.26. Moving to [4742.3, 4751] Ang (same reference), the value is 0.65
